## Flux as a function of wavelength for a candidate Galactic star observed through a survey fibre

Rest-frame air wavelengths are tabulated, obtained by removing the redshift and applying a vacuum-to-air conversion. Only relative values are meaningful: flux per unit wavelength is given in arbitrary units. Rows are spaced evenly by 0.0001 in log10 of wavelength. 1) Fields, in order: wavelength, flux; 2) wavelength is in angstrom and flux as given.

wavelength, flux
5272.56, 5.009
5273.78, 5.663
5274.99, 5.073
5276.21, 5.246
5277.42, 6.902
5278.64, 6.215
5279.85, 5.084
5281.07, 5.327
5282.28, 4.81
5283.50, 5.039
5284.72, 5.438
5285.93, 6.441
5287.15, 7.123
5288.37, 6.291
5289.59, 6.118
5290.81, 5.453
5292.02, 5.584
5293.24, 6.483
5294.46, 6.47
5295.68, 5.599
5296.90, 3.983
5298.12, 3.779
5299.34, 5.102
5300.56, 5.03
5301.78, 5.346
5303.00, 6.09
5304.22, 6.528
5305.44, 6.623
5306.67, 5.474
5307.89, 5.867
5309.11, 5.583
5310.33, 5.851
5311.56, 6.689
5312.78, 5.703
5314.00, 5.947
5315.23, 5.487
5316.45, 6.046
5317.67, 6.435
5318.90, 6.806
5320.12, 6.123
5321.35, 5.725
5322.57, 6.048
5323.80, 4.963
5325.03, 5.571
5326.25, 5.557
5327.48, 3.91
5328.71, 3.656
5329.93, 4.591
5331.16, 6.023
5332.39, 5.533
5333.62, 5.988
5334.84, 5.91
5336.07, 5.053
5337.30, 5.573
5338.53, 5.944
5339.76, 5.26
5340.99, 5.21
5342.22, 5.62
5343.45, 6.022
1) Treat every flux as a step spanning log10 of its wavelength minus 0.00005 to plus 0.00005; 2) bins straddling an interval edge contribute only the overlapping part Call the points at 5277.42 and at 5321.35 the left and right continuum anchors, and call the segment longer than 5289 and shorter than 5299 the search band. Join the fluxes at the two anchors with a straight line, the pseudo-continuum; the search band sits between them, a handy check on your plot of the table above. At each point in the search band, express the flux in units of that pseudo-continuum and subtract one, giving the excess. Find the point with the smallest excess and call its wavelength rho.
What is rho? 5298.12 angstrom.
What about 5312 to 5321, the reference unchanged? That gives 5315.23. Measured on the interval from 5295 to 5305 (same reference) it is 5298.12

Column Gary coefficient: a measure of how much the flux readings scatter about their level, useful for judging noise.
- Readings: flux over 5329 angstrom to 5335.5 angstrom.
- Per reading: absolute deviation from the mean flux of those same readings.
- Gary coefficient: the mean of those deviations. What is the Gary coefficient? 0.44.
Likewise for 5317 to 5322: 0.35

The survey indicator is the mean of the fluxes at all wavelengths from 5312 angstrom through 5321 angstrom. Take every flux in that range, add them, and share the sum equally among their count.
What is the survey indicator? 6.08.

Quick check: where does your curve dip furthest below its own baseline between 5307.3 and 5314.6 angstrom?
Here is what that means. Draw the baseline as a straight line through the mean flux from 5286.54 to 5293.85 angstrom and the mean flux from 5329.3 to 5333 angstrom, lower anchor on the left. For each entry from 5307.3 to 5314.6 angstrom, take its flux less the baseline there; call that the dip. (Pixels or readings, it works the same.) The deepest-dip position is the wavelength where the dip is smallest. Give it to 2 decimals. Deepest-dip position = 5309.11 angstrom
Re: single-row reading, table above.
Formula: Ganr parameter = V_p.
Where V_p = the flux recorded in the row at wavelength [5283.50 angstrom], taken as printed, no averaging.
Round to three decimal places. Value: 5.039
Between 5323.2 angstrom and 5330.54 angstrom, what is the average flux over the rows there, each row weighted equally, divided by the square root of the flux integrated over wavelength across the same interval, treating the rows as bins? 0.80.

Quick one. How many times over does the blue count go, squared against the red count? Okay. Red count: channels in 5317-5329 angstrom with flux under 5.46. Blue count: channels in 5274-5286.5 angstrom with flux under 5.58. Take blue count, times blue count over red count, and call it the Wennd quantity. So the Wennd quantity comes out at 16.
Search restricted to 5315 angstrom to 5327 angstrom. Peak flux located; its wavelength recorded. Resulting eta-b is 5318.90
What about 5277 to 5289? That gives 5287.15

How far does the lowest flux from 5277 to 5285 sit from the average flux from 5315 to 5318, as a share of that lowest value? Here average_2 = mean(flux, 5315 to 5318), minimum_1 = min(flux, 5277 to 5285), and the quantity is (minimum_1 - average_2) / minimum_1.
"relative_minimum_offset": -0.25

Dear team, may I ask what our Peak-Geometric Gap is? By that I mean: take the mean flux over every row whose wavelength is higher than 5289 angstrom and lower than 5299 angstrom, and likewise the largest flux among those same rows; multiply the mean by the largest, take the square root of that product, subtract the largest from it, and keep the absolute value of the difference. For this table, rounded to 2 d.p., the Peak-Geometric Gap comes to 0.55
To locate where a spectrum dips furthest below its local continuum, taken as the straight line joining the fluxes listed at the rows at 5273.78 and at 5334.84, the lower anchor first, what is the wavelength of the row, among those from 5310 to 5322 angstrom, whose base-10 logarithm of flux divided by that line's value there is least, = 5315.23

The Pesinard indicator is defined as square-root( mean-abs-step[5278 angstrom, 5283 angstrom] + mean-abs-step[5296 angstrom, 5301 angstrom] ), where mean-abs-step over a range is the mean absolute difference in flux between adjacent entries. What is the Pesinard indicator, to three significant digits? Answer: 1.08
